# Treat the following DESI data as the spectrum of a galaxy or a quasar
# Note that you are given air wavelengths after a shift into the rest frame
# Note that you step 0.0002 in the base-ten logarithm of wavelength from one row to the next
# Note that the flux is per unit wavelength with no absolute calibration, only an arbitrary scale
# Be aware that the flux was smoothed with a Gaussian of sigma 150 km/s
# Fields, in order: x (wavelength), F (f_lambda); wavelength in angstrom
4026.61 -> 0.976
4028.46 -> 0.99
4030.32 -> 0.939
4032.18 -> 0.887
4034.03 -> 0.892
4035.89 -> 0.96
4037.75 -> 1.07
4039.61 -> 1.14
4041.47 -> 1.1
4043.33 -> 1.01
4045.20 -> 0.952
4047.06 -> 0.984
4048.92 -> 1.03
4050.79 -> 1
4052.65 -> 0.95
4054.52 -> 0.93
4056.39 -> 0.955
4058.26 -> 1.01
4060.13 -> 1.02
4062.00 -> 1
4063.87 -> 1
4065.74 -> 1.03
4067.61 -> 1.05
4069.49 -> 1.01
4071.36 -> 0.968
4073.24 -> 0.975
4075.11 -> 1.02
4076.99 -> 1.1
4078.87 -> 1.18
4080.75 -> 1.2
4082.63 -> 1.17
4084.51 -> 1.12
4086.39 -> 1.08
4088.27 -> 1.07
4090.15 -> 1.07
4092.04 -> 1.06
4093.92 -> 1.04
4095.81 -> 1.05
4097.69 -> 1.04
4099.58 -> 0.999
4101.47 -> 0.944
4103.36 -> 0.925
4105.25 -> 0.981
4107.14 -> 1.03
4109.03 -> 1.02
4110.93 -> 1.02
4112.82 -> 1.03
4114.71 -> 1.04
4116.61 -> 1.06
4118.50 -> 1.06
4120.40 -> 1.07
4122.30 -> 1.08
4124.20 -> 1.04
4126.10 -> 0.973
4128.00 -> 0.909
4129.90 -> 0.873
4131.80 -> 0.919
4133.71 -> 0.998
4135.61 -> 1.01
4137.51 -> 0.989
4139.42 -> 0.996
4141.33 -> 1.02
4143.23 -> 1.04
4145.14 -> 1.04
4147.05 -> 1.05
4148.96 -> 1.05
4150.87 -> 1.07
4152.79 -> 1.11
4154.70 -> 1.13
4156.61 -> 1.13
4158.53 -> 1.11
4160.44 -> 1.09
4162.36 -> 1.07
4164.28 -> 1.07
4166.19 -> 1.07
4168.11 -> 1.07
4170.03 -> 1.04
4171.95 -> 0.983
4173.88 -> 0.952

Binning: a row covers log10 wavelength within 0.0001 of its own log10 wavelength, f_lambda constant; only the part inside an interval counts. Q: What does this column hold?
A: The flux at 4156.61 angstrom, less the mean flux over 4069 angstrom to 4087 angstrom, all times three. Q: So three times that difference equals 0.14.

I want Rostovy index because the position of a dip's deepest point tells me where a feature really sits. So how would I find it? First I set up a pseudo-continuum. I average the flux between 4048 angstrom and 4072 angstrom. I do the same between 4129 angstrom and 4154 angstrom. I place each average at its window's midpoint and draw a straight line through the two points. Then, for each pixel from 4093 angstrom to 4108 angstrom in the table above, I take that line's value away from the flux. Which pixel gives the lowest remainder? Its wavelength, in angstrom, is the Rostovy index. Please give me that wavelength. 4103.36 angstrom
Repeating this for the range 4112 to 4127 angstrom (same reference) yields 4126.10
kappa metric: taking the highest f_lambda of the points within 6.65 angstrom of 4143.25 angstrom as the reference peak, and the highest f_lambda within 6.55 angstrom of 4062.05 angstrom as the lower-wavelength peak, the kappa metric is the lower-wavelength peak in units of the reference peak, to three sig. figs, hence 1.00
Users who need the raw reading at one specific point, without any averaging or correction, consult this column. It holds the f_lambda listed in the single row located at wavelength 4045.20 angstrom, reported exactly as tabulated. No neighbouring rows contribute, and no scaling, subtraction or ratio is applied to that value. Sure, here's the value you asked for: 0.952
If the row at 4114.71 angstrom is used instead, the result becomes 1.04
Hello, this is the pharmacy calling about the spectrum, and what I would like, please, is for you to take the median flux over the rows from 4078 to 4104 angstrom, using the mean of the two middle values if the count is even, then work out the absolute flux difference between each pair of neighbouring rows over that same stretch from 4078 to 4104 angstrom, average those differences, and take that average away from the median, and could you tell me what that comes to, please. 1.04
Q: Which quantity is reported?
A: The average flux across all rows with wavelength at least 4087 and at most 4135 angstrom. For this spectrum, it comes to 1.01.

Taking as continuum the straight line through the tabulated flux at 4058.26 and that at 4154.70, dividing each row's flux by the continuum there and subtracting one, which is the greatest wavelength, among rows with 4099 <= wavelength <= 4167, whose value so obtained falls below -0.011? 4166.19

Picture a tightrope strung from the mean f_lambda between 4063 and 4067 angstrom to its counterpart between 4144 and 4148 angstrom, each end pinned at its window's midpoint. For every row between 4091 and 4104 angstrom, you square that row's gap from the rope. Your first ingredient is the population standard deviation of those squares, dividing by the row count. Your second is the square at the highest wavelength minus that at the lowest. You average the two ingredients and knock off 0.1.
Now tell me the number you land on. -0.093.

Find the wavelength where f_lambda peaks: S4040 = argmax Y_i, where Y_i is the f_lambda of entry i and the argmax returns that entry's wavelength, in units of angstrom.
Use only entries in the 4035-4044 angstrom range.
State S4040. 4039.61 angstrom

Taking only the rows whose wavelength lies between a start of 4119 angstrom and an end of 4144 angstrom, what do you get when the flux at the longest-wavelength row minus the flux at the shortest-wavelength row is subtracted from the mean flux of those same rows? 1.02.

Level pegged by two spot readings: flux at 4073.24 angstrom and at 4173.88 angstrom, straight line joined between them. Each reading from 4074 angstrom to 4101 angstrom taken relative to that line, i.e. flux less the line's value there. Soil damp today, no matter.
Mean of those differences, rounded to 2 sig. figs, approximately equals 0.11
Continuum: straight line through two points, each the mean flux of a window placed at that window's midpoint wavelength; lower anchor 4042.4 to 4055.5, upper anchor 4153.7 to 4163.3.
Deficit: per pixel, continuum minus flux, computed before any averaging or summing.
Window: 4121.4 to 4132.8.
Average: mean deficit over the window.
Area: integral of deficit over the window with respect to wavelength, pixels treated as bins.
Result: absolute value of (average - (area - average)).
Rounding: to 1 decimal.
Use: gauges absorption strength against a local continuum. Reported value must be 1.0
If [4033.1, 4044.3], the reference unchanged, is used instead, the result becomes 0.6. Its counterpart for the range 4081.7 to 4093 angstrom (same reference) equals 0.7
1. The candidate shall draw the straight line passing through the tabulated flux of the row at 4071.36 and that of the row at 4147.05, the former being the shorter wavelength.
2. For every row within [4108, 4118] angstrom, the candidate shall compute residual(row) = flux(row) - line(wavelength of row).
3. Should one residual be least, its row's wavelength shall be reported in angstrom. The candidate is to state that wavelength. 4110.93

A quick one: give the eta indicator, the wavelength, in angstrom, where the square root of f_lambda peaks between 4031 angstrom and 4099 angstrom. 4080.75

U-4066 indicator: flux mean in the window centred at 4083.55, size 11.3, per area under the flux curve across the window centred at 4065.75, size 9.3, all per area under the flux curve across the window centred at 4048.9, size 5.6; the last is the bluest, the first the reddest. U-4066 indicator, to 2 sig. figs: 0.021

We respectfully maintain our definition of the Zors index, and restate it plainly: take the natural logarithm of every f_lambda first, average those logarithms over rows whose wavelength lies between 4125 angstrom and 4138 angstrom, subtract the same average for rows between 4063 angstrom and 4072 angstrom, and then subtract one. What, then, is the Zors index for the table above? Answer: -1.06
